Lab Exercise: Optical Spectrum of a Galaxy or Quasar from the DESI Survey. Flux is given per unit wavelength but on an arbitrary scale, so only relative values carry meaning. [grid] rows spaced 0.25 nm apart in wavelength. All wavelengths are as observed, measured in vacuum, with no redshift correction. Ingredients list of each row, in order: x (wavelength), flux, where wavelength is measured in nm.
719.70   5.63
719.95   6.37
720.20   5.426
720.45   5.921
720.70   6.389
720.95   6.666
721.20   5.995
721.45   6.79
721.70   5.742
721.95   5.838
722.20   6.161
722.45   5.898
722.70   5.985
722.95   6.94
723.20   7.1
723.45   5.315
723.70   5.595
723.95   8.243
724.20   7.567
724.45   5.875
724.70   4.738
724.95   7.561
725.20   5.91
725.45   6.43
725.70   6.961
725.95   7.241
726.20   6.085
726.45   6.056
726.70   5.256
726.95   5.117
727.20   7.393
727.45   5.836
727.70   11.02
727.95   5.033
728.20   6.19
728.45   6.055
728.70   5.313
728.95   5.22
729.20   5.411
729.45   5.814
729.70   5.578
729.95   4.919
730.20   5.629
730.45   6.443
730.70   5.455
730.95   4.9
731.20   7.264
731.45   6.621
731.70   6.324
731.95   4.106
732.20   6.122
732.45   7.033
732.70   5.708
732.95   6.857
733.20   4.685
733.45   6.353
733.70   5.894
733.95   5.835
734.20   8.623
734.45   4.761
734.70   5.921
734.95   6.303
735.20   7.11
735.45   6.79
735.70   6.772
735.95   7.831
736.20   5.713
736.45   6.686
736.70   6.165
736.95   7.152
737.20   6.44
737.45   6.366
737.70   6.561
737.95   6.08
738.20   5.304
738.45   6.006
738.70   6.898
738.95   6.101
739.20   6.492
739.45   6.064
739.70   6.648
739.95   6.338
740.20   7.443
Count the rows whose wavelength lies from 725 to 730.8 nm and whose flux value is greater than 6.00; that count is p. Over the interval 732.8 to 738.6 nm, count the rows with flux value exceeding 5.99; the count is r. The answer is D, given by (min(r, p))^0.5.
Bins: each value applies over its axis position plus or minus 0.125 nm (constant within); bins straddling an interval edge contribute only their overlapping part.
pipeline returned 3.16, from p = 10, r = 16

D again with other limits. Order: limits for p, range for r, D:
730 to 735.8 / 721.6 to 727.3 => 3.46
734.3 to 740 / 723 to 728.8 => 3.61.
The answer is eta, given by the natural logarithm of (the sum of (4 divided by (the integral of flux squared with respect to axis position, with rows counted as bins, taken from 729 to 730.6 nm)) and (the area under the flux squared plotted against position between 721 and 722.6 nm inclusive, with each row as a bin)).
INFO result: 4.09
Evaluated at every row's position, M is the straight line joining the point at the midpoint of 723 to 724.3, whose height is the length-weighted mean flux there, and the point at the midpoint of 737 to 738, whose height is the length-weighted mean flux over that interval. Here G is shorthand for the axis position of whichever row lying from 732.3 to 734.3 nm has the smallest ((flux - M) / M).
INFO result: 733.20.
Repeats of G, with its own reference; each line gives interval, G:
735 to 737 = 736.20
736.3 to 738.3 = 738.20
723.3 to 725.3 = 724.70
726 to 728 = 727.95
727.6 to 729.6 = 727.95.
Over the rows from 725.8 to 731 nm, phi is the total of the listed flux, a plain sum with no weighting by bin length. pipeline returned 126.0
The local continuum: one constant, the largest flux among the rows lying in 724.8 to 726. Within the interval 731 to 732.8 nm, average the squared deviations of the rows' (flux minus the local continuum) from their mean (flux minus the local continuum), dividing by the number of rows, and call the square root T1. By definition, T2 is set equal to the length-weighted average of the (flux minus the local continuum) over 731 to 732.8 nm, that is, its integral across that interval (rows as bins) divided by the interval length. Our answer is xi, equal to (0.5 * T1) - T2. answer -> 1.93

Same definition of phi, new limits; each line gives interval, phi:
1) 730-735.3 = 127.9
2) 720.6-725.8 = 133.7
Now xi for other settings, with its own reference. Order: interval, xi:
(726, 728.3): 1.97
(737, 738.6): 1.58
